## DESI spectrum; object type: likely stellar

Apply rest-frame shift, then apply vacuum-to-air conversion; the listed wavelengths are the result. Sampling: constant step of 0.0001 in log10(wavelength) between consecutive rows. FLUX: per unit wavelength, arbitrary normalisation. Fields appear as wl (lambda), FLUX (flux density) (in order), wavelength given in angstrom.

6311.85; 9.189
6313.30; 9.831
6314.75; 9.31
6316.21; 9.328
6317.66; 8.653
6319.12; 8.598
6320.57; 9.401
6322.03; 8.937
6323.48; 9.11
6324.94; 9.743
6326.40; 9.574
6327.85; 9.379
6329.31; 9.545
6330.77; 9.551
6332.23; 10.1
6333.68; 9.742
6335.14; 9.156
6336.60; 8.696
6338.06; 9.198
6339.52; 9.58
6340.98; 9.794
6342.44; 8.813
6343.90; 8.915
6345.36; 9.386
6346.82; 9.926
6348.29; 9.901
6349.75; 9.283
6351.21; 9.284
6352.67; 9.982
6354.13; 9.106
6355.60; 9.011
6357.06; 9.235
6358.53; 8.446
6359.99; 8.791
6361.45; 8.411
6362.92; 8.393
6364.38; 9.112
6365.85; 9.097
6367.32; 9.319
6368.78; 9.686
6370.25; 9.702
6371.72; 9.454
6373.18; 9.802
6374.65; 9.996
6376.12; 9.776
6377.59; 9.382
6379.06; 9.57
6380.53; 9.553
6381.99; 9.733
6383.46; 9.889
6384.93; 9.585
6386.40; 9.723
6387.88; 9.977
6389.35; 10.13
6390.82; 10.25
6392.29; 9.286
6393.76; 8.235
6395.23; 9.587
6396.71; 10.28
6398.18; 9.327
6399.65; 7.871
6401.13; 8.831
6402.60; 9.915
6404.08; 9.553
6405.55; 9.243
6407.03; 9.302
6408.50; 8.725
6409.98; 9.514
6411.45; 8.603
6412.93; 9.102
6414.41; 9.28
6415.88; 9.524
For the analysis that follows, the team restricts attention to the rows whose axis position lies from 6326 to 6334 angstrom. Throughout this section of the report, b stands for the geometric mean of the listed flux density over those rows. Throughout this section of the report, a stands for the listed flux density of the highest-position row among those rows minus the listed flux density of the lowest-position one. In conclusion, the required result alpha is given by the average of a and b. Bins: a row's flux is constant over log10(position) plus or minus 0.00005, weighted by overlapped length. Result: 4.9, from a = 0.17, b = 9.65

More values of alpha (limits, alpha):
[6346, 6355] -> 4.4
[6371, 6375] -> 5.1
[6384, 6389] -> 5.1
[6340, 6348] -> 4.7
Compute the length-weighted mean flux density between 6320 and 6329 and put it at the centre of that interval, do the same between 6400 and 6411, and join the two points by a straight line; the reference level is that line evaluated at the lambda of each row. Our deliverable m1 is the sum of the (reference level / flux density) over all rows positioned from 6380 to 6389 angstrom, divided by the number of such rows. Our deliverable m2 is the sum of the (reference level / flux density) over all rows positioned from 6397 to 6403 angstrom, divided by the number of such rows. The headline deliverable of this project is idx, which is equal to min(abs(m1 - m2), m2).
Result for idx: 0.08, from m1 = 0.95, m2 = 1.04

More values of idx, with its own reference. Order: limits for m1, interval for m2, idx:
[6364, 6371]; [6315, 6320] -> 0.07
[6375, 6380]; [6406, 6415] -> 0.05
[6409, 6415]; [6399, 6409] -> 0.01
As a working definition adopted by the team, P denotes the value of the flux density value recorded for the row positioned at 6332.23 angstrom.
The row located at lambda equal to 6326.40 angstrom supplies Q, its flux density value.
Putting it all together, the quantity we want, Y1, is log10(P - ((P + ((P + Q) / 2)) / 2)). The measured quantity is -0.88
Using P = 10.1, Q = 9.574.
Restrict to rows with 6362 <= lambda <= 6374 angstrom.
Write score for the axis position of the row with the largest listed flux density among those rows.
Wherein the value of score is 6373.18 angstrom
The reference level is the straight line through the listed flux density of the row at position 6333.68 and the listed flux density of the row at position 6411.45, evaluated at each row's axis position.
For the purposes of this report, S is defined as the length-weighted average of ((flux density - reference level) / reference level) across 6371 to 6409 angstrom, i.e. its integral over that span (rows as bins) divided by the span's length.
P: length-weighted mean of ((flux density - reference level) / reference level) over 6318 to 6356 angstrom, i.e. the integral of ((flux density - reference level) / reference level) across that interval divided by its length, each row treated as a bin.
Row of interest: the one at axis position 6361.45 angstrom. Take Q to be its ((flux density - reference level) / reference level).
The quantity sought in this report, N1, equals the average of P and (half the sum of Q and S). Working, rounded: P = -0.03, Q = -0.10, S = 0.07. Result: -0.025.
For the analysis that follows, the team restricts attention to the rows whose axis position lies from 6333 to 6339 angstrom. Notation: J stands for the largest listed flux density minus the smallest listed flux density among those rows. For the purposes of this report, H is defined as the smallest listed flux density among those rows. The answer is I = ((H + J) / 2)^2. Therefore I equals 23.7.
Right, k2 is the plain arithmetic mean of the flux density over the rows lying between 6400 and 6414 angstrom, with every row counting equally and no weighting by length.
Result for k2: 9.20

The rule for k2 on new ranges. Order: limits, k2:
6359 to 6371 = 9.06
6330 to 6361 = 9.33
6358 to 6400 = 9.39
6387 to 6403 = 9.43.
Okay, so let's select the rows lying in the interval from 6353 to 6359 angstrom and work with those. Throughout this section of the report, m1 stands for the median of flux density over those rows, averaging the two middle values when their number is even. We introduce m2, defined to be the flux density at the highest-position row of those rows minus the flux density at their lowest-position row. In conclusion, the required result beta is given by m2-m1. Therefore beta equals -9.7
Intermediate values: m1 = 9.06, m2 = -0.7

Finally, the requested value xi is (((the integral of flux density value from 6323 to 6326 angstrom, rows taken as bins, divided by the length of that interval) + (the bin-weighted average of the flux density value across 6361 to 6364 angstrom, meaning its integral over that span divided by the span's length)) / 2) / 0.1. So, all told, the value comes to 89.7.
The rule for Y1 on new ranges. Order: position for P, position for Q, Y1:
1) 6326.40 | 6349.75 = -1.14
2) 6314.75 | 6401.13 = -0.92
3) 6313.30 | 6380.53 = -1.16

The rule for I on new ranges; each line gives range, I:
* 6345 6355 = 24.9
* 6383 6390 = 25.7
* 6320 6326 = 23.7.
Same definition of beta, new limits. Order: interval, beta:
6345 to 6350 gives -9.7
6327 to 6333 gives -8.8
